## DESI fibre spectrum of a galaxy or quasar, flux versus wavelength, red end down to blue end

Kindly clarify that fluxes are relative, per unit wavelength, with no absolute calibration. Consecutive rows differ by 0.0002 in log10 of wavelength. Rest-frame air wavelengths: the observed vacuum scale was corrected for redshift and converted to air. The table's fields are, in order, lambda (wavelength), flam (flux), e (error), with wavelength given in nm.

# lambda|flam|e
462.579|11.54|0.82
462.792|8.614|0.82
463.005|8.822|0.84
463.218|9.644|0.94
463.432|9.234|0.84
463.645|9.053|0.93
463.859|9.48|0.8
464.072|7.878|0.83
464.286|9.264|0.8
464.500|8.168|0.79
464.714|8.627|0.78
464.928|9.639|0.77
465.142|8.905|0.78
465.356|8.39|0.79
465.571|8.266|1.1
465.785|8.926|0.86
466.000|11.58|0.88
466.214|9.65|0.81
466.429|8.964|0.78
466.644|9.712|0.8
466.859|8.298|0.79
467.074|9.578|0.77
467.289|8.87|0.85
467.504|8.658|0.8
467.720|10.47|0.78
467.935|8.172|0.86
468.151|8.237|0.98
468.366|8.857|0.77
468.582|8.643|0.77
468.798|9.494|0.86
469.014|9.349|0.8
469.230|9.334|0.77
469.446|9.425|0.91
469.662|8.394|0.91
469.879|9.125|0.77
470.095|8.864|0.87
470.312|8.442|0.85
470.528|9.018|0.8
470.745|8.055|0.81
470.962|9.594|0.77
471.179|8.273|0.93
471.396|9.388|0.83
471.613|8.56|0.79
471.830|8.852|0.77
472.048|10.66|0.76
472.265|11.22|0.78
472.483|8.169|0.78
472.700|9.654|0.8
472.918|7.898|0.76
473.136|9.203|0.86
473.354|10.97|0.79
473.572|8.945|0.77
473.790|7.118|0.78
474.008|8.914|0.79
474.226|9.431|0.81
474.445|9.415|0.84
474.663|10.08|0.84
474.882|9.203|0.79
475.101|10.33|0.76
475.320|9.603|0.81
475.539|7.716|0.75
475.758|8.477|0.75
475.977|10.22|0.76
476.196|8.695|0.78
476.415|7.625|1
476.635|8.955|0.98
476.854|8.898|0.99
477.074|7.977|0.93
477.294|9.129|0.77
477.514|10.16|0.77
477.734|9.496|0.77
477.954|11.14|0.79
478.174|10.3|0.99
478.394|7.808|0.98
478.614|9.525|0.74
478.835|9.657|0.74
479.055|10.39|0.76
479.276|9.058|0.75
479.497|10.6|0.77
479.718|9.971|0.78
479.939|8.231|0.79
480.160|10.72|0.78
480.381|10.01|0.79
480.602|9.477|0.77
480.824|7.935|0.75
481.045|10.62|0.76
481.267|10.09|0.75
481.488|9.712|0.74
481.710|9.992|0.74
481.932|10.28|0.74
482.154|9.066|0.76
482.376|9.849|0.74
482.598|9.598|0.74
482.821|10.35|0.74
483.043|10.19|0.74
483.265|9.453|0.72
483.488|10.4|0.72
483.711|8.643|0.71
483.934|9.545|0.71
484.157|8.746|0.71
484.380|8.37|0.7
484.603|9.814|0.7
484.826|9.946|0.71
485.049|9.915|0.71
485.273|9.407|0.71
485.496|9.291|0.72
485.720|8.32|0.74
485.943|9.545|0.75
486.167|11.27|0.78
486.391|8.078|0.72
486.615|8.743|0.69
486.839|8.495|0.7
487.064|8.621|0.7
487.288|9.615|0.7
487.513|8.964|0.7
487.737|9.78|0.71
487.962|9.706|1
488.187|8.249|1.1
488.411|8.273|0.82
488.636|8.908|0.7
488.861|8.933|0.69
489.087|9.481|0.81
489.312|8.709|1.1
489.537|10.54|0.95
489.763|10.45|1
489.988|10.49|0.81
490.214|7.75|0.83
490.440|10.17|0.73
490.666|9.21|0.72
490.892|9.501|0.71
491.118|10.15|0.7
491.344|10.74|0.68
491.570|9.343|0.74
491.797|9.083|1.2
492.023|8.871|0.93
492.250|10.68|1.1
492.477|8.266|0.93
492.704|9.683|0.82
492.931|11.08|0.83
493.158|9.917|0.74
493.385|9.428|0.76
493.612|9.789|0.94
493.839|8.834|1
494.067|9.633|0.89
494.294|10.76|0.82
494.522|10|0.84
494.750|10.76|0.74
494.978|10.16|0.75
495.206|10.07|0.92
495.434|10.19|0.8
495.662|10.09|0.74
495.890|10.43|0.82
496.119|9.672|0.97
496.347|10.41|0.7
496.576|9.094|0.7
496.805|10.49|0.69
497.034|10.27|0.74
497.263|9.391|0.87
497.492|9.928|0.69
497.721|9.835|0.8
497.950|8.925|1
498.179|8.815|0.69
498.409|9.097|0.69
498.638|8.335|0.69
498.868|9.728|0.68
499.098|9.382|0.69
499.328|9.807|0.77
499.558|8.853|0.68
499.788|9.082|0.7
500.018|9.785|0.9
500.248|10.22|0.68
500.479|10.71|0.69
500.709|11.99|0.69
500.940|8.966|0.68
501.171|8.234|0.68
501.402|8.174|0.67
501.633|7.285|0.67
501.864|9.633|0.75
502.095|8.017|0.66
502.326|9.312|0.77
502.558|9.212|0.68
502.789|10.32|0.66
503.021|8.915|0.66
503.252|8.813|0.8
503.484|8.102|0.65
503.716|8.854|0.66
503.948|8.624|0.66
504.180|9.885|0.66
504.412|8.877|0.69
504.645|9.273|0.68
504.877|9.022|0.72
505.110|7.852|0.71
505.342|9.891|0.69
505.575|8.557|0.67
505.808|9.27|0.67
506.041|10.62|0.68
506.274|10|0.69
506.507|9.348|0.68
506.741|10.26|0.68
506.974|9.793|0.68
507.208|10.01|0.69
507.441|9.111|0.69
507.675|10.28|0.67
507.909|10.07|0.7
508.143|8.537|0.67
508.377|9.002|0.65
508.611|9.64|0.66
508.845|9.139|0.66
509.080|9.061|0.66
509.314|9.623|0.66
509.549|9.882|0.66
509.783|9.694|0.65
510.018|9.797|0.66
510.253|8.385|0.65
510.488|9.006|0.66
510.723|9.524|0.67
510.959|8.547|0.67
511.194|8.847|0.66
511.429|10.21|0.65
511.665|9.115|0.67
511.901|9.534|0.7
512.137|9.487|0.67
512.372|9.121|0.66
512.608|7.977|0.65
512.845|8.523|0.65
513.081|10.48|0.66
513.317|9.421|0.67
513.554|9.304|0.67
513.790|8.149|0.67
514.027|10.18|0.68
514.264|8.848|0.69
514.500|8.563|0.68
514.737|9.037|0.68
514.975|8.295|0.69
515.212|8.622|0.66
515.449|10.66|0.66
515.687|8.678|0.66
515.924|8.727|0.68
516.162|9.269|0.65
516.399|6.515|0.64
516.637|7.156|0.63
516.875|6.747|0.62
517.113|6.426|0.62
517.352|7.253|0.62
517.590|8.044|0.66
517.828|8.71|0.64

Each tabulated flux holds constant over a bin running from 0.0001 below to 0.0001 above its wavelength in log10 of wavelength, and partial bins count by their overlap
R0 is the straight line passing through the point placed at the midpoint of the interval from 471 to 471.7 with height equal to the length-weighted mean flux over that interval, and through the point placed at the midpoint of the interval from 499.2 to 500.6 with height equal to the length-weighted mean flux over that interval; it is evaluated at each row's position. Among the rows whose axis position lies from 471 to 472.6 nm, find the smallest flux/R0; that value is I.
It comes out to 0.92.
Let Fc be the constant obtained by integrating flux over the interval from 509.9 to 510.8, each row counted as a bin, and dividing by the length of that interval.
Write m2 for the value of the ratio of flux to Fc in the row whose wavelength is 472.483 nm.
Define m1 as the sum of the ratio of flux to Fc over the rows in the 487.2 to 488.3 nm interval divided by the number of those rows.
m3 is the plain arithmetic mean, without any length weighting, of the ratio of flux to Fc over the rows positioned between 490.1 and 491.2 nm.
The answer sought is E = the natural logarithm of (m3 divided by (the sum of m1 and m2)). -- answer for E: -0.622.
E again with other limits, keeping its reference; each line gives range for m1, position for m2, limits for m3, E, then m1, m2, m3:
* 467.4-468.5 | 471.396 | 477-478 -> -0.645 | 0.97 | 1.02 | 1.05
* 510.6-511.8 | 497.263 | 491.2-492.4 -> -0.649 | 1.01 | 1.03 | 1.06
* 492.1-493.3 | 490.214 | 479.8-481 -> -0.645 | 1.08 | 0.85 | 1.01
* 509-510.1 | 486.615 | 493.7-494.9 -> -0.608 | 1.05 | 0.95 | 1.09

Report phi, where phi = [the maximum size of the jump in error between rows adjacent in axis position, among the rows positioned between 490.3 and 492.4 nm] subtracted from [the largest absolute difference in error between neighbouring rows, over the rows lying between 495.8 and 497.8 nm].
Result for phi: -0.19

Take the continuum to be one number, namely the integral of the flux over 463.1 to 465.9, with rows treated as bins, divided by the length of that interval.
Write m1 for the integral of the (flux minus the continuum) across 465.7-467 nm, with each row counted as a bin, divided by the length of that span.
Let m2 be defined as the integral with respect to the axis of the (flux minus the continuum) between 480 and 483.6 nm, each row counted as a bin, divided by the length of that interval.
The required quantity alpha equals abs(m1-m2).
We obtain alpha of 0.30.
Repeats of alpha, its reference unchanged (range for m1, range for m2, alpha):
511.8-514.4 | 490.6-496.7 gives 0.68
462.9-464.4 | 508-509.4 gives 0.12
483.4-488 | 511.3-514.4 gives 0.03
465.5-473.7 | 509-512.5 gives 0.17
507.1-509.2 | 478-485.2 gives 0.22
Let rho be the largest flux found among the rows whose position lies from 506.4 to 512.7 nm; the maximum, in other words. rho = 10.28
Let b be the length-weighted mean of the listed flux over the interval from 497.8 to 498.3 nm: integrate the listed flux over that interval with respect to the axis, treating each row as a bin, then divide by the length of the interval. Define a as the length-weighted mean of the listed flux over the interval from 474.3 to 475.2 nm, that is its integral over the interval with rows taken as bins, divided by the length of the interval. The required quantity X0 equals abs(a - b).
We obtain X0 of 0.79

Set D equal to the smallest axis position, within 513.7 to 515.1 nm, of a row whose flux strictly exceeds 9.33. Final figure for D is 514.027 nm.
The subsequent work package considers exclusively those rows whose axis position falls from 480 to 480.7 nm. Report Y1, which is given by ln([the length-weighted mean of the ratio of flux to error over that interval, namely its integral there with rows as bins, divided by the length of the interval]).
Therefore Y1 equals 2.55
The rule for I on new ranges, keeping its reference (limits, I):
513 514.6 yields 0.80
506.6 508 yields 0.91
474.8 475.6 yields 0.86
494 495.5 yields 1.01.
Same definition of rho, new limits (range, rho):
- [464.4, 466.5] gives 11.58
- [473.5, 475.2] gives 10.33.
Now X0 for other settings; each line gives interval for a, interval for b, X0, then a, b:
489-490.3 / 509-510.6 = 0.25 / 9.6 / 9.36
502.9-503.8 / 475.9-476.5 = 0.16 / 8.7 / 8.83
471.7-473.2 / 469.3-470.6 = 0.48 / 9.4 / 8.89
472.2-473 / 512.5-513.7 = 0.04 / 9.2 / 9.13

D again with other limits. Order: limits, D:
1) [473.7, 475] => 474.226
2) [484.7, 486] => 484.826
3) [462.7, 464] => 463.218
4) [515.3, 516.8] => 515.449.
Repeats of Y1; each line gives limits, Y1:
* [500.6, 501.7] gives 2.58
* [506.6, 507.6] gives 2.66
